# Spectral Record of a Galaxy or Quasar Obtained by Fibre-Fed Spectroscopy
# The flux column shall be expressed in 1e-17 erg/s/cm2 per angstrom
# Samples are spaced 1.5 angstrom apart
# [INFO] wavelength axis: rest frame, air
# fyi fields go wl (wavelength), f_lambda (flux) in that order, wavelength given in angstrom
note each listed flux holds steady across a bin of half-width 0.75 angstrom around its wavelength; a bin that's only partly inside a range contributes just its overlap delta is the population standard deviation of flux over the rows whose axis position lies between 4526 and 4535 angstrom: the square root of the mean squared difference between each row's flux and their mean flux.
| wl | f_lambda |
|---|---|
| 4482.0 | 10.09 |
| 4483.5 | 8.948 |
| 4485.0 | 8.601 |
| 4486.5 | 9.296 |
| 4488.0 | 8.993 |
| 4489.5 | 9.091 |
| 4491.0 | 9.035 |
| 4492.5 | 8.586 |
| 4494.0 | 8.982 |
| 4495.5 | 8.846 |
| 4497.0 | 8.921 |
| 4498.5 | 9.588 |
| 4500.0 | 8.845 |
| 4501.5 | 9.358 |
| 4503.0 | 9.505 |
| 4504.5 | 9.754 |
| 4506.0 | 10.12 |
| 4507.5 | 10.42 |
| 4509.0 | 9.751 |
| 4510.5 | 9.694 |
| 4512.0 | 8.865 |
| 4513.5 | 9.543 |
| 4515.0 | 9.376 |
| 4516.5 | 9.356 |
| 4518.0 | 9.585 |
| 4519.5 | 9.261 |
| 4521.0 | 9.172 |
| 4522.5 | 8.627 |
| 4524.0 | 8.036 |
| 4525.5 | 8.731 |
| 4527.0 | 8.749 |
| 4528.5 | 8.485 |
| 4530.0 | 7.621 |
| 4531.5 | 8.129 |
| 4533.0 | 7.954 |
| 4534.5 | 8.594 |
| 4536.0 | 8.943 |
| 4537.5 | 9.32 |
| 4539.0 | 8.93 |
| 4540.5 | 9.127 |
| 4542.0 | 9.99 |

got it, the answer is 0.39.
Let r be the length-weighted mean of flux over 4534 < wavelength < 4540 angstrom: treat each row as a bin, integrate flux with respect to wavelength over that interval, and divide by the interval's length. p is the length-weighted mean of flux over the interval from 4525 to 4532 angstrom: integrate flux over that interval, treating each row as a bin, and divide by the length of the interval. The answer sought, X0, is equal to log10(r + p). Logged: 1.24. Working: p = 8.3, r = 9.0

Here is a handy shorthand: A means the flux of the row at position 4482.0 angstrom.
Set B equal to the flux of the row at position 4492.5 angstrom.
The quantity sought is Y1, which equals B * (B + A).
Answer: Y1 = 160.4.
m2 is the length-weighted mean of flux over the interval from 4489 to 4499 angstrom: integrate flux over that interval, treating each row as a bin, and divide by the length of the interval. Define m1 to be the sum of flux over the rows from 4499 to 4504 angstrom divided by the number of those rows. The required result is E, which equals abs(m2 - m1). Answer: 0.2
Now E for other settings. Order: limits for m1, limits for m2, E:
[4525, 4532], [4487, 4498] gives 0.6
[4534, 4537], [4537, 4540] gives 0.3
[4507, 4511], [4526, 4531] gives 1.7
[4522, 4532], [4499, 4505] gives 1.0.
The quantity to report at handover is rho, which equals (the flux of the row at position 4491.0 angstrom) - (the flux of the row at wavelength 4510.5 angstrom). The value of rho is -0.7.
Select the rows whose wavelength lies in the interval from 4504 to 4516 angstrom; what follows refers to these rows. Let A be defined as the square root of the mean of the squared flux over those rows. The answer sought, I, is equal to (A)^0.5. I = 3.11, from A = 9.7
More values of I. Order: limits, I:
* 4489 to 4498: 2.99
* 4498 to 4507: 3.09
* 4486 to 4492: 3.02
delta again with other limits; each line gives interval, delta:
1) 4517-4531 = 0.58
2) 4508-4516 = 0.32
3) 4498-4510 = 0.45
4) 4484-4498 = 0.21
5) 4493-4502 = 0.28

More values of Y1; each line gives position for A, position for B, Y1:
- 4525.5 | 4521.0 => 164.2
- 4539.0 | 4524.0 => 136.3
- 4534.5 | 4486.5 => 166.3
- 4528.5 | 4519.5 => 164.3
